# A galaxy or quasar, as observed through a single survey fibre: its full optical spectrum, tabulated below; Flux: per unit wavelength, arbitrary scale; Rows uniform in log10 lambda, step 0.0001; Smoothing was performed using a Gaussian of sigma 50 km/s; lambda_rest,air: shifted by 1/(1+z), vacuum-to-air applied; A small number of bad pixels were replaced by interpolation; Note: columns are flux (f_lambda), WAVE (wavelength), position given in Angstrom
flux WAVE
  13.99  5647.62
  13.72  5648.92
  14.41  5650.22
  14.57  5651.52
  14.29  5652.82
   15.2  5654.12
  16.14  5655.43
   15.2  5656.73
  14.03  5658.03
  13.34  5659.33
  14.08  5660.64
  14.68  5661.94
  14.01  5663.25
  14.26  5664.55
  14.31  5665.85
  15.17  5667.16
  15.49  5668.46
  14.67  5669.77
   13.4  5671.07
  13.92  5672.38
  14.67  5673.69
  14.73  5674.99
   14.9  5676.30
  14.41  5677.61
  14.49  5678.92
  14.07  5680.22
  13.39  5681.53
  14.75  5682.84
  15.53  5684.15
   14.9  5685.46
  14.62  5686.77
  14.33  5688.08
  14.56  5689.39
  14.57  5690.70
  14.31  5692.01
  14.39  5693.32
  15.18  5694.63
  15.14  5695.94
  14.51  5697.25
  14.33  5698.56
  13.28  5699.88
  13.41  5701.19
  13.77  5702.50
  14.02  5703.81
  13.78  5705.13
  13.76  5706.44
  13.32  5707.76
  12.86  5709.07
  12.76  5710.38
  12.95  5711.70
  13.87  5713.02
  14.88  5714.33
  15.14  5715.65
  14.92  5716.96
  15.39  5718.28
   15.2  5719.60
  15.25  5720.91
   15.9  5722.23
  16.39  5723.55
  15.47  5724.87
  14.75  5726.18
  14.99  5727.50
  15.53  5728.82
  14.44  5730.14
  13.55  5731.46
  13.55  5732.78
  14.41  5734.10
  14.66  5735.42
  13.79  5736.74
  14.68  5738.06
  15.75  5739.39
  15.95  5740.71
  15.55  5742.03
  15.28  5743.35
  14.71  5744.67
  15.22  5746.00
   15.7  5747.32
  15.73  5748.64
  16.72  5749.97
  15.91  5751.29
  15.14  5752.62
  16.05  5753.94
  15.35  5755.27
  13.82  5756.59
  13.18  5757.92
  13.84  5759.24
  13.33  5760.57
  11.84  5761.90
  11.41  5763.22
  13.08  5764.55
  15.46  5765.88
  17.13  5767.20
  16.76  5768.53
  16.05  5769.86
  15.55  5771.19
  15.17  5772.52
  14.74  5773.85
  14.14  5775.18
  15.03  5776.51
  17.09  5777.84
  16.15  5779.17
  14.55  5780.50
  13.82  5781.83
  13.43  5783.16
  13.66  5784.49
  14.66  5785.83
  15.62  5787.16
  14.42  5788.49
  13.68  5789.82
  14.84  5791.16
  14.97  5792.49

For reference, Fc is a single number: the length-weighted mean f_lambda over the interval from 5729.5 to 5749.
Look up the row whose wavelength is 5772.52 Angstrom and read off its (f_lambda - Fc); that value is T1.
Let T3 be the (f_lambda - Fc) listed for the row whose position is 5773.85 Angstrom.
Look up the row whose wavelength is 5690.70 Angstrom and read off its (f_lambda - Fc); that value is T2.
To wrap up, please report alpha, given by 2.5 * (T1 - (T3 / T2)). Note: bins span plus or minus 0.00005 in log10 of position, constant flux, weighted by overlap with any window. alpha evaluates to 0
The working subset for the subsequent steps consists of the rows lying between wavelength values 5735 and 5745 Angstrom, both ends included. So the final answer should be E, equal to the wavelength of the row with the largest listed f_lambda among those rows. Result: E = 5740.71 Angstrom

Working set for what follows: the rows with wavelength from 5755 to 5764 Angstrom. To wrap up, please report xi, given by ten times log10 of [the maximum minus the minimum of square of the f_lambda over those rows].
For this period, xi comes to 20.2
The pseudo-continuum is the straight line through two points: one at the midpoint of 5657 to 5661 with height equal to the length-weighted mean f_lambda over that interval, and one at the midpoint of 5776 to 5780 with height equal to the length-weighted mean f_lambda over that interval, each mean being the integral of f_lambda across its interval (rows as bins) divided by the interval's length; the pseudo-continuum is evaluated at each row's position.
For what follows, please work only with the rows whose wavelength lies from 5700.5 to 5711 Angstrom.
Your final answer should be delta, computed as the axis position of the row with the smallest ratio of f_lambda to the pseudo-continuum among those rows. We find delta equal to 5710.38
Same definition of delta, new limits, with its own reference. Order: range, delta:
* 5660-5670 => 5663.25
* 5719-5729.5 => 5726.18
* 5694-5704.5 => 5699.88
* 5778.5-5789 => 5783.16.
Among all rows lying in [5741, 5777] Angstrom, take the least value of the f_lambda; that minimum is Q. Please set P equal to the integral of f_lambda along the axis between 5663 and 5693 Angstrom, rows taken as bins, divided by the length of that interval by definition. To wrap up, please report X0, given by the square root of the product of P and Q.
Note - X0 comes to 12.9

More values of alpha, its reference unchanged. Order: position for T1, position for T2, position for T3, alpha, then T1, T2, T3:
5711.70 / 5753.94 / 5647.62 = -3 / -1.9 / 1.2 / -0.9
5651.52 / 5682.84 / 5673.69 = -5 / -0.3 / -0.1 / -0.2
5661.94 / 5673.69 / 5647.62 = -12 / -0.2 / -0.2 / -0.9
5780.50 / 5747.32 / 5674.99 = 0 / -0.3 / 0.8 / -0.1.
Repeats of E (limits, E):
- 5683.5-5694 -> 5684.15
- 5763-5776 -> 5767.20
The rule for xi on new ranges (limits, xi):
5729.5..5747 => 18.5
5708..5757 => 20.7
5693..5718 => 18.3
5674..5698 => 17.9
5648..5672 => 19.2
